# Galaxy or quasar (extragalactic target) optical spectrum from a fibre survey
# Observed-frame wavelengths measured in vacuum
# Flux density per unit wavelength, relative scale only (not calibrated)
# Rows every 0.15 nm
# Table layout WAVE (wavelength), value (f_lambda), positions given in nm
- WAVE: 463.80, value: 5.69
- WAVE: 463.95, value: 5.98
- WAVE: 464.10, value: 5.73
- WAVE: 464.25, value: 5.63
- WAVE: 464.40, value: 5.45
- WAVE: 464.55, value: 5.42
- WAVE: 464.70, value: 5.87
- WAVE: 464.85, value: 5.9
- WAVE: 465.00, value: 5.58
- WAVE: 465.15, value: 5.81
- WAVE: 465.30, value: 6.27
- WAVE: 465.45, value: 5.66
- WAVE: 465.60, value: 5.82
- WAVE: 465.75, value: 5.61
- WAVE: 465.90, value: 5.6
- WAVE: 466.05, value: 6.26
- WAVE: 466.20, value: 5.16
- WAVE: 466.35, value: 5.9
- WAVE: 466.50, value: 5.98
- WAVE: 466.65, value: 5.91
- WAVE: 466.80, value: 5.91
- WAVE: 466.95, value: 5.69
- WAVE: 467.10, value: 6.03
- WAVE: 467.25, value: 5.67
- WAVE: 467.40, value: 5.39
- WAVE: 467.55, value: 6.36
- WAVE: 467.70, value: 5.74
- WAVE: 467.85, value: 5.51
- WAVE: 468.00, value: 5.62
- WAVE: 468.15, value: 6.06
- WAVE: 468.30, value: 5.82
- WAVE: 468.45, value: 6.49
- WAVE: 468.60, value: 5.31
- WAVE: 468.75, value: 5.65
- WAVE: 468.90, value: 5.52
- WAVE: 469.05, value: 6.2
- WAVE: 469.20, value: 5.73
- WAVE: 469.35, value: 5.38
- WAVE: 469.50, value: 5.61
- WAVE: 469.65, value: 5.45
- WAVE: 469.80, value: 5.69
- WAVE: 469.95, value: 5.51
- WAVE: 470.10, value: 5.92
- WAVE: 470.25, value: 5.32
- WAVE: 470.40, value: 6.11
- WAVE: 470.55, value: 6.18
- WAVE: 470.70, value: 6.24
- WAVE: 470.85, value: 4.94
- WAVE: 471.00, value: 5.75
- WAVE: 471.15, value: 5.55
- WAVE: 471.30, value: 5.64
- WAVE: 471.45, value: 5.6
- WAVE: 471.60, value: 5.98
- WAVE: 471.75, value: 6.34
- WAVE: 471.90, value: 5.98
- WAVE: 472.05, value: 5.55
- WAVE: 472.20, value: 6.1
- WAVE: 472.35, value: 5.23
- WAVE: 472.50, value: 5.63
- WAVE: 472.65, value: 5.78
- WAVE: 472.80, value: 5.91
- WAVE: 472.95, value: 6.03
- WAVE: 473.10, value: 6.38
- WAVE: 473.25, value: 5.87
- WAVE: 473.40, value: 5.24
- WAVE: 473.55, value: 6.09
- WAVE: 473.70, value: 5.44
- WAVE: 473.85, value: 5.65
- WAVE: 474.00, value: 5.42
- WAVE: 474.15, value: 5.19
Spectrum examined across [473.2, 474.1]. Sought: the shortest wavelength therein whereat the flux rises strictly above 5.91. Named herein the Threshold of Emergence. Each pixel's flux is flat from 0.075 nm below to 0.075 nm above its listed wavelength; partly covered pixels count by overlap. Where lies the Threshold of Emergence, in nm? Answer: 473.55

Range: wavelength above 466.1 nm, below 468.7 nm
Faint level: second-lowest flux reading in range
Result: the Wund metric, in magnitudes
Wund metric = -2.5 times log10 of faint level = -1.81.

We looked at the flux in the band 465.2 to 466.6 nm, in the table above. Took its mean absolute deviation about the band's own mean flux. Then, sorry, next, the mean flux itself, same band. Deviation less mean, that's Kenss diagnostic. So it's -5.54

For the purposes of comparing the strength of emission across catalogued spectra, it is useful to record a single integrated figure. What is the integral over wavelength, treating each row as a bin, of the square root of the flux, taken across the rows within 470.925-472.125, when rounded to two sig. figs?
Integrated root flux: 2.9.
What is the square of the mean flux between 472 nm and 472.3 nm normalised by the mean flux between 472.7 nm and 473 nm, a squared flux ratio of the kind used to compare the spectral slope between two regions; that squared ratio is 0.95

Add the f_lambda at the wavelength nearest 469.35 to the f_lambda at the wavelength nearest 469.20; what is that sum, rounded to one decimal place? 11.1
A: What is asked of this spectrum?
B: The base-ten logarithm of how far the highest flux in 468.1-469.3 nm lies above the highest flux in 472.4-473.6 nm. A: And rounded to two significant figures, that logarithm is -0.96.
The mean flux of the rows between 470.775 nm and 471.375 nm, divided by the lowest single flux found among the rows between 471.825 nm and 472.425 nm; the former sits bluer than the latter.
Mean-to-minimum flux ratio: 1.05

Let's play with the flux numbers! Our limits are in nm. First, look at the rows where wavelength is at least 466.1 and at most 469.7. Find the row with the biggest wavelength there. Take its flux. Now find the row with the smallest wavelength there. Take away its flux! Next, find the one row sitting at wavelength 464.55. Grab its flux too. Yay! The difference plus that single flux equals 5.71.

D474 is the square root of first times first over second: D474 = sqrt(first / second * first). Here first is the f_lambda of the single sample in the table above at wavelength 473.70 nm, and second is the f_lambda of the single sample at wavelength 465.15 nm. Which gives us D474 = 2.26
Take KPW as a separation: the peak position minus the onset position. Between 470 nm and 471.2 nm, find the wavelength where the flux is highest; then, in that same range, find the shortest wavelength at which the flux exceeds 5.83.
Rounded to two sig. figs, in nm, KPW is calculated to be 0.60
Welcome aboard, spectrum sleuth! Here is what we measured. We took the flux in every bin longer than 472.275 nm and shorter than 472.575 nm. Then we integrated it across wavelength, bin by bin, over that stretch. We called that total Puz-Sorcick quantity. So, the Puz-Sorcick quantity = 1.6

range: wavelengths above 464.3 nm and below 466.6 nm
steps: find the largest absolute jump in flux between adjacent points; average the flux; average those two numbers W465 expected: 3.43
